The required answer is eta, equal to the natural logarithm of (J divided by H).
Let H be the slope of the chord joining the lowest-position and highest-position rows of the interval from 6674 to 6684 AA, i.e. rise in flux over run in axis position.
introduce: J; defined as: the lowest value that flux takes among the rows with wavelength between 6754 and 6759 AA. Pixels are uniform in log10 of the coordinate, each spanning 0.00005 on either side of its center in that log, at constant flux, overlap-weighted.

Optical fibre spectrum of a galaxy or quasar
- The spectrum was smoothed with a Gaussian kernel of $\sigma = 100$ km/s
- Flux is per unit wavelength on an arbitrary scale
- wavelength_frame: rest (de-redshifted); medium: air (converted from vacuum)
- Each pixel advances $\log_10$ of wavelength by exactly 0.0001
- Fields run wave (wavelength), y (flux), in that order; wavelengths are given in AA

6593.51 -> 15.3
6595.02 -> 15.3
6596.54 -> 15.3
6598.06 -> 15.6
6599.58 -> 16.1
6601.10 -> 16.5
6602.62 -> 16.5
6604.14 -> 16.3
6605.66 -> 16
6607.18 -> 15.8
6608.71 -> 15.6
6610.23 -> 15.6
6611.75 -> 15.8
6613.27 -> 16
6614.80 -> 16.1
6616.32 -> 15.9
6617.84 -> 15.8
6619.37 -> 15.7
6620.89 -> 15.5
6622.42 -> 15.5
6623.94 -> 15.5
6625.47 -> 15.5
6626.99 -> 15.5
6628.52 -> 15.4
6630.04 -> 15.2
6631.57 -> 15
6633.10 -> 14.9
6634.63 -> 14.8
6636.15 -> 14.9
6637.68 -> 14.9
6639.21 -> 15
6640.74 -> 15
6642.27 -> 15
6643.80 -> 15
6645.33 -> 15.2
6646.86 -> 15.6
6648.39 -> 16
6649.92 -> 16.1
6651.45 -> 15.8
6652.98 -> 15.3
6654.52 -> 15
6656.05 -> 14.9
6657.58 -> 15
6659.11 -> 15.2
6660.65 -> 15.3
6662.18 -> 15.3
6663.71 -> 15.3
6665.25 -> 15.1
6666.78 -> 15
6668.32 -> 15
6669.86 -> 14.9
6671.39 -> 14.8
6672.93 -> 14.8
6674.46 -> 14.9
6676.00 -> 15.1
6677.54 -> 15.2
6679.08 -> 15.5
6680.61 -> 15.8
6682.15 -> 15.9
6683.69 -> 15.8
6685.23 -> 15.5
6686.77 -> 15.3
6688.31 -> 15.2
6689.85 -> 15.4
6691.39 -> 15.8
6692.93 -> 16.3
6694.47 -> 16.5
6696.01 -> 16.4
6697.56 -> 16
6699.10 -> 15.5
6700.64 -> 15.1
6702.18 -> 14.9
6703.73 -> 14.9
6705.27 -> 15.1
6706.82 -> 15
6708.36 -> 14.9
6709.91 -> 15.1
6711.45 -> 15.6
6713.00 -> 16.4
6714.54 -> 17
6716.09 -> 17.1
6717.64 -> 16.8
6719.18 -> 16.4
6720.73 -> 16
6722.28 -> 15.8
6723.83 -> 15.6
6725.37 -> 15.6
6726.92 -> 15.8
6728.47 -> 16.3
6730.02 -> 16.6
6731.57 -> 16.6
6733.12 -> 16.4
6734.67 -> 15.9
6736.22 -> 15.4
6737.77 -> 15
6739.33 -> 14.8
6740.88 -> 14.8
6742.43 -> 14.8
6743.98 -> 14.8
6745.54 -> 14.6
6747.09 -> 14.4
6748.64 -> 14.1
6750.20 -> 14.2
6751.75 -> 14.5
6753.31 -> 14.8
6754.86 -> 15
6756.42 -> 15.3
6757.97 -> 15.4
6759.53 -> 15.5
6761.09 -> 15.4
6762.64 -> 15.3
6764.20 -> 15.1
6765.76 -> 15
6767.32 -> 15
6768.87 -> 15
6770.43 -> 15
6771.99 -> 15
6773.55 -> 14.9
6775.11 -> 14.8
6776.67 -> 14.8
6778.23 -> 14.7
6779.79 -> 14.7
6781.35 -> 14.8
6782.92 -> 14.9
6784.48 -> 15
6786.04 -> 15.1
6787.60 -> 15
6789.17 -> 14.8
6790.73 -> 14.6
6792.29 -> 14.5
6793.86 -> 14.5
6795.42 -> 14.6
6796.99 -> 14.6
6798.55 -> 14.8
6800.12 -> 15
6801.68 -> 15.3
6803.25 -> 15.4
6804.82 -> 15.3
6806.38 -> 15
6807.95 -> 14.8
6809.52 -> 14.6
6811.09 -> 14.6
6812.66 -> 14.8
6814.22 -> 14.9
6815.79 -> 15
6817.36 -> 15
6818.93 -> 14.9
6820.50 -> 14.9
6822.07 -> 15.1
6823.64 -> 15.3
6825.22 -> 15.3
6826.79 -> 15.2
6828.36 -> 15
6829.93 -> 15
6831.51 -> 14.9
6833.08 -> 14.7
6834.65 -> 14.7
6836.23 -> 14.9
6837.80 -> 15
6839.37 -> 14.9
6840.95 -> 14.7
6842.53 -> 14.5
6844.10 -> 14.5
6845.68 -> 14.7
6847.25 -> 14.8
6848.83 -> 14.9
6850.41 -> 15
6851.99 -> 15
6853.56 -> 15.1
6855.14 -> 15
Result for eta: 5.0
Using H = 0.098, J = 15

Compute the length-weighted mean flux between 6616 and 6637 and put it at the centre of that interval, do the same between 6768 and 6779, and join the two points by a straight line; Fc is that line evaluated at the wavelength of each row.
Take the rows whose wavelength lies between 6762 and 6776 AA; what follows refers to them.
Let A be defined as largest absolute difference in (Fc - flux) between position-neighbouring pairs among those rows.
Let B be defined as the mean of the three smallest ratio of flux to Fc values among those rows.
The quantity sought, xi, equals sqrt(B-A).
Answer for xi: 0.90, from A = 0.20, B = 1.00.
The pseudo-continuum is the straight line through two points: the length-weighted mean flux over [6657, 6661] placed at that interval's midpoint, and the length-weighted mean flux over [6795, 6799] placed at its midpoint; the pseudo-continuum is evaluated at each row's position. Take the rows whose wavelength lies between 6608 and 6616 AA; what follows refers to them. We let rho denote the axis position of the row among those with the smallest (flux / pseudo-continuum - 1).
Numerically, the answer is 6608.71 AA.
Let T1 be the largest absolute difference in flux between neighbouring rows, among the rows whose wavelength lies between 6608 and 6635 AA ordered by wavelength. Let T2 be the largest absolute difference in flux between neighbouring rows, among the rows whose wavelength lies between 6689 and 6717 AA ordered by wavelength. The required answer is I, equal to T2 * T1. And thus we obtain 0.160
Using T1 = 0.20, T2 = 0.80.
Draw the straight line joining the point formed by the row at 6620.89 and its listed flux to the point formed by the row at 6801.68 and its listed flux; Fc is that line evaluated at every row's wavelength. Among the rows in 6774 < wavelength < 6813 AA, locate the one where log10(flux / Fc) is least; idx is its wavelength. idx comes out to 6792.29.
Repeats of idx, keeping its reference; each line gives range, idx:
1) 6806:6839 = 6809.52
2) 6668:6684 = 6671.39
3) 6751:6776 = 6751.75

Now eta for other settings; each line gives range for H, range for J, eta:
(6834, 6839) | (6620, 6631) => 5.1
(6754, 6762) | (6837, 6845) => 5.4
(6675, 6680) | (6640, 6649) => 4.7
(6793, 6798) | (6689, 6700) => 6.2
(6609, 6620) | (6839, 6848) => 7.2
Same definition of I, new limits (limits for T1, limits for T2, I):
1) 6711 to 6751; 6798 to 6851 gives 0.240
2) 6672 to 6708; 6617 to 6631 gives 0.100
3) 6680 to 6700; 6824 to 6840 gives 0.100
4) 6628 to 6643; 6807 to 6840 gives 0.040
